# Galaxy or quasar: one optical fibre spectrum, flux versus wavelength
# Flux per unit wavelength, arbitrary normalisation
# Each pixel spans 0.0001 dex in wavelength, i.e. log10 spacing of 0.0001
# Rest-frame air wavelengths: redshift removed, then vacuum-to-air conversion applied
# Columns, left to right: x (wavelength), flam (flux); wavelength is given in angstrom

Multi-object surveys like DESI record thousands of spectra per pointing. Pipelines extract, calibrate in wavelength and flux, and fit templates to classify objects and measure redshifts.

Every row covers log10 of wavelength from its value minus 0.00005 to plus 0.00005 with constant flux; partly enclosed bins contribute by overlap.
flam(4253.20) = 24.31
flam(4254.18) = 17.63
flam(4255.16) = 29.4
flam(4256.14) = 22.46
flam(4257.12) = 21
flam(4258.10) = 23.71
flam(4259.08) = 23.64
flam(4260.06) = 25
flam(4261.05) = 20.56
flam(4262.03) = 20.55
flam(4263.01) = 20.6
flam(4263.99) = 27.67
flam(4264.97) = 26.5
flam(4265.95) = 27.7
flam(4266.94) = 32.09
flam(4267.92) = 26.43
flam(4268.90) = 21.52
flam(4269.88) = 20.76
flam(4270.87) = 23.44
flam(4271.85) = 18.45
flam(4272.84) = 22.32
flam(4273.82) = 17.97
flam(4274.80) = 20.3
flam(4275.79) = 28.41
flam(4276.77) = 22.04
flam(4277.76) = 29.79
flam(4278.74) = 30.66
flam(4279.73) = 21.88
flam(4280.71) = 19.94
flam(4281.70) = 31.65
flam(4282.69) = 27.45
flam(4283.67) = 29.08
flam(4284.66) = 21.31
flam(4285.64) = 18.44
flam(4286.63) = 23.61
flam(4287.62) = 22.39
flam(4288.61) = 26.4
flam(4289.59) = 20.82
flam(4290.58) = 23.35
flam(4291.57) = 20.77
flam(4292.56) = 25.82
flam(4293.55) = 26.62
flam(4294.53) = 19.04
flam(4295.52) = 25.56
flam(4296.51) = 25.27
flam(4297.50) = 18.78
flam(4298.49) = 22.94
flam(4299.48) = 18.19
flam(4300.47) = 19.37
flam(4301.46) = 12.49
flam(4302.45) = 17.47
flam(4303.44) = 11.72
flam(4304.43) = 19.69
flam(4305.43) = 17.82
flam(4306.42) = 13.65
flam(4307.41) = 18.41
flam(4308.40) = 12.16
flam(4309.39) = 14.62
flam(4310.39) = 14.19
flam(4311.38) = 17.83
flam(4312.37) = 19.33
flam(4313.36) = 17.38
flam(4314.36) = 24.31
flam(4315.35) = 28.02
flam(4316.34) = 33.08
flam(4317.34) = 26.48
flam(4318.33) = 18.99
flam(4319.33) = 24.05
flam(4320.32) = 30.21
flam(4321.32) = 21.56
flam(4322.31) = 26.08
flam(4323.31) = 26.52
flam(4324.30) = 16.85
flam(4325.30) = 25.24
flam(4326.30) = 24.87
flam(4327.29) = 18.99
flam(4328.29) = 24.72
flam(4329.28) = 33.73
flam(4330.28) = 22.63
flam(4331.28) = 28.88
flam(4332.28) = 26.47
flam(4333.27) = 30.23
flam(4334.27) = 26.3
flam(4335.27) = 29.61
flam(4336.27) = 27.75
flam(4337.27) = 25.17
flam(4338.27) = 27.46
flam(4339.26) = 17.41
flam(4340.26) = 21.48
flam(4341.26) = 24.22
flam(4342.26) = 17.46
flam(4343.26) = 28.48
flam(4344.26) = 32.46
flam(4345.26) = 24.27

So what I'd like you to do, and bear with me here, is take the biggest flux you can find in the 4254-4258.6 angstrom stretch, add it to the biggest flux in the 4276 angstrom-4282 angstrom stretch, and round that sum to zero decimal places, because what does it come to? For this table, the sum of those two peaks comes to 61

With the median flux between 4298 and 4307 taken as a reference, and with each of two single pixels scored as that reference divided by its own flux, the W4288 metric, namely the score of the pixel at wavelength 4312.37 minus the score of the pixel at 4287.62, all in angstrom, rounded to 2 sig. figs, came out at 0.13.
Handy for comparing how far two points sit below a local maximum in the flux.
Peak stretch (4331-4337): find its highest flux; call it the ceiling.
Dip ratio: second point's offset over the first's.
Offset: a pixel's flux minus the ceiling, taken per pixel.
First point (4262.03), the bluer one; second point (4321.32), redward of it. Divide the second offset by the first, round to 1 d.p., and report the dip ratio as 0.9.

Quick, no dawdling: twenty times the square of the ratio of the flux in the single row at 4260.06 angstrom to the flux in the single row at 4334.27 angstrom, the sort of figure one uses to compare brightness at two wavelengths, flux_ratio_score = 18.1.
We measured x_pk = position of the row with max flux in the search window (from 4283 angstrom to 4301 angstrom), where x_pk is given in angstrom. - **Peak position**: 4283.67 angstrom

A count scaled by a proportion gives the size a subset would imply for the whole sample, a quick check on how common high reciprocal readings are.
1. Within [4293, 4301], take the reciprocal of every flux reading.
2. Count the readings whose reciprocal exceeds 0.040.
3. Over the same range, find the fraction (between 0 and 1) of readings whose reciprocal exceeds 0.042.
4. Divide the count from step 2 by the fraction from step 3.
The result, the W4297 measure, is 8.0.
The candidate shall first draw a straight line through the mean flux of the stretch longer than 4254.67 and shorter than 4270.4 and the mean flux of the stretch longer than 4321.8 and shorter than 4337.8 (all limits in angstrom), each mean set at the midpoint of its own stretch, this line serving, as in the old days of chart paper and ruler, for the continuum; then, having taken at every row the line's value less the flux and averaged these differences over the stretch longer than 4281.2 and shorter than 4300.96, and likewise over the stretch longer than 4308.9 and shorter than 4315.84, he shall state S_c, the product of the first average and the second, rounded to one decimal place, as 10.1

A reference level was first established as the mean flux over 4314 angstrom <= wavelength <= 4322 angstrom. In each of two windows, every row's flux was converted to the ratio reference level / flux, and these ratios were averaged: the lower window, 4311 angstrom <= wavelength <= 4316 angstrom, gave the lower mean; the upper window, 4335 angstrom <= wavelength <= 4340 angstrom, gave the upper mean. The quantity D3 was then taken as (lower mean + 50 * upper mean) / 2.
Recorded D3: 27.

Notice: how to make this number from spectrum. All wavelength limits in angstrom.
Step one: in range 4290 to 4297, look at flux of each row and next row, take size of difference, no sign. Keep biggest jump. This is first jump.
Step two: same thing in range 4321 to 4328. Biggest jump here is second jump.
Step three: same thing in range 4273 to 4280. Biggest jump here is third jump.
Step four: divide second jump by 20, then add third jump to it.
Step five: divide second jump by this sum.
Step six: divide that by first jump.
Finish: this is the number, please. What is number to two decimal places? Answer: 0.14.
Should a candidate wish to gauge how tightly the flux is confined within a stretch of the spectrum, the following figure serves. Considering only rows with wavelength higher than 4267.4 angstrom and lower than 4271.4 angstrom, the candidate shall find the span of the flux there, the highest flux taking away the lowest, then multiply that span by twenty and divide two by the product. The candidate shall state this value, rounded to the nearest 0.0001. 0.0176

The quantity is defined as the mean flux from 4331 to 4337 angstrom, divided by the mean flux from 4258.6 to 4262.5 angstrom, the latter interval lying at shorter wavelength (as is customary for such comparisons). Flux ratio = 1.3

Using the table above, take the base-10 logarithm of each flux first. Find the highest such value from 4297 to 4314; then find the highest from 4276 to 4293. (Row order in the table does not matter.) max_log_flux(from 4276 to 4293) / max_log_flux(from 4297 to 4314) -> 1.10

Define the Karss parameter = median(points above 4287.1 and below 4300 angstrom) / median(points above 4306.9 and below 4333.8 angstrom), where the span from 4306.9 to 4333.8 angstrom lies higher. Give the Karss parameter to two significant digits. 0.94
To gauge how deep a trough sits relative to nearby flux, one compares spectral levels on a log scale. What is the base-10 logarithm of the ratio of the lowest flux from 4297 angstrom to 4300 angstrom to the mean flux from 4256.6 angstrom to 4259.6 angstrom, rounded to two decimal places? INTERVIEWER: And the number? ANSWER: -0.10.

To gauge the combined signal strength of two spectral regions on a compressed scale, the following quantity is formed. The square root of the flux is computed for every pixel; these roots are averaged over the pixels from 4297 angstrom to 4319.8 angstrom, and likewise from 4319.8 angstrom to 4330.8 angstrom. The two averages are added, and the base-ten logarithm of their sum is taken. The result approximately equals 0.968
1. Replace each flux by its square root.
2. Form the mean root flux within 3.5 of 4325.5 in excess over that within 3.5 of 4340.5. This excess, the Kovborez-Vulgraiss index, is 0.03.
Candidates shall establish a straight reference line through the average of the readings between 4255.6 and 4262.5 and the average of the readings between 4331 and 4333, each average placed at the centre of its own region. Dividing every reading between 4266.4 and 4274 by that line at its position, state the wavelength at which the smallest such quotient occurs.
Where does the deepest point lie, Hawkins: 4273.82 angstrom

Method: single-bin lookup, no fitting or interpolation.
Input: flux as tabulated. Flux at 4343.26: 28.48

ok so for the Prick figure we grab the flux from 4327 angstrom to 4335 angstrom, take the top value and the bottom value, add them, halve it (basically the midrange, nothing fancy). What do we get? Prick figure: 26.4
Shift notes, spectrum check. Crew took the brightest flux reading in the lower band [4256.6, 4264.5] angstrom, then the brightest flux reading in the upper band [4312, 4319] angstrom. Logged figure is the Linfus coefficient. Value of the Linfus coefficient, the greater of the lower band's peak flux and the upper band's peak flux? 33.1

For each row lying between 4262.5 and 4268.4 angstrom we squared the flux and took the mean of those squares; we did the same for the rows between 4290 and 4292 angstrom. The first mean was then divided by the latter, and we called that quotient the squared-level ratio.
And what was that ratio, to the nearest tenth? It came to 1.5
